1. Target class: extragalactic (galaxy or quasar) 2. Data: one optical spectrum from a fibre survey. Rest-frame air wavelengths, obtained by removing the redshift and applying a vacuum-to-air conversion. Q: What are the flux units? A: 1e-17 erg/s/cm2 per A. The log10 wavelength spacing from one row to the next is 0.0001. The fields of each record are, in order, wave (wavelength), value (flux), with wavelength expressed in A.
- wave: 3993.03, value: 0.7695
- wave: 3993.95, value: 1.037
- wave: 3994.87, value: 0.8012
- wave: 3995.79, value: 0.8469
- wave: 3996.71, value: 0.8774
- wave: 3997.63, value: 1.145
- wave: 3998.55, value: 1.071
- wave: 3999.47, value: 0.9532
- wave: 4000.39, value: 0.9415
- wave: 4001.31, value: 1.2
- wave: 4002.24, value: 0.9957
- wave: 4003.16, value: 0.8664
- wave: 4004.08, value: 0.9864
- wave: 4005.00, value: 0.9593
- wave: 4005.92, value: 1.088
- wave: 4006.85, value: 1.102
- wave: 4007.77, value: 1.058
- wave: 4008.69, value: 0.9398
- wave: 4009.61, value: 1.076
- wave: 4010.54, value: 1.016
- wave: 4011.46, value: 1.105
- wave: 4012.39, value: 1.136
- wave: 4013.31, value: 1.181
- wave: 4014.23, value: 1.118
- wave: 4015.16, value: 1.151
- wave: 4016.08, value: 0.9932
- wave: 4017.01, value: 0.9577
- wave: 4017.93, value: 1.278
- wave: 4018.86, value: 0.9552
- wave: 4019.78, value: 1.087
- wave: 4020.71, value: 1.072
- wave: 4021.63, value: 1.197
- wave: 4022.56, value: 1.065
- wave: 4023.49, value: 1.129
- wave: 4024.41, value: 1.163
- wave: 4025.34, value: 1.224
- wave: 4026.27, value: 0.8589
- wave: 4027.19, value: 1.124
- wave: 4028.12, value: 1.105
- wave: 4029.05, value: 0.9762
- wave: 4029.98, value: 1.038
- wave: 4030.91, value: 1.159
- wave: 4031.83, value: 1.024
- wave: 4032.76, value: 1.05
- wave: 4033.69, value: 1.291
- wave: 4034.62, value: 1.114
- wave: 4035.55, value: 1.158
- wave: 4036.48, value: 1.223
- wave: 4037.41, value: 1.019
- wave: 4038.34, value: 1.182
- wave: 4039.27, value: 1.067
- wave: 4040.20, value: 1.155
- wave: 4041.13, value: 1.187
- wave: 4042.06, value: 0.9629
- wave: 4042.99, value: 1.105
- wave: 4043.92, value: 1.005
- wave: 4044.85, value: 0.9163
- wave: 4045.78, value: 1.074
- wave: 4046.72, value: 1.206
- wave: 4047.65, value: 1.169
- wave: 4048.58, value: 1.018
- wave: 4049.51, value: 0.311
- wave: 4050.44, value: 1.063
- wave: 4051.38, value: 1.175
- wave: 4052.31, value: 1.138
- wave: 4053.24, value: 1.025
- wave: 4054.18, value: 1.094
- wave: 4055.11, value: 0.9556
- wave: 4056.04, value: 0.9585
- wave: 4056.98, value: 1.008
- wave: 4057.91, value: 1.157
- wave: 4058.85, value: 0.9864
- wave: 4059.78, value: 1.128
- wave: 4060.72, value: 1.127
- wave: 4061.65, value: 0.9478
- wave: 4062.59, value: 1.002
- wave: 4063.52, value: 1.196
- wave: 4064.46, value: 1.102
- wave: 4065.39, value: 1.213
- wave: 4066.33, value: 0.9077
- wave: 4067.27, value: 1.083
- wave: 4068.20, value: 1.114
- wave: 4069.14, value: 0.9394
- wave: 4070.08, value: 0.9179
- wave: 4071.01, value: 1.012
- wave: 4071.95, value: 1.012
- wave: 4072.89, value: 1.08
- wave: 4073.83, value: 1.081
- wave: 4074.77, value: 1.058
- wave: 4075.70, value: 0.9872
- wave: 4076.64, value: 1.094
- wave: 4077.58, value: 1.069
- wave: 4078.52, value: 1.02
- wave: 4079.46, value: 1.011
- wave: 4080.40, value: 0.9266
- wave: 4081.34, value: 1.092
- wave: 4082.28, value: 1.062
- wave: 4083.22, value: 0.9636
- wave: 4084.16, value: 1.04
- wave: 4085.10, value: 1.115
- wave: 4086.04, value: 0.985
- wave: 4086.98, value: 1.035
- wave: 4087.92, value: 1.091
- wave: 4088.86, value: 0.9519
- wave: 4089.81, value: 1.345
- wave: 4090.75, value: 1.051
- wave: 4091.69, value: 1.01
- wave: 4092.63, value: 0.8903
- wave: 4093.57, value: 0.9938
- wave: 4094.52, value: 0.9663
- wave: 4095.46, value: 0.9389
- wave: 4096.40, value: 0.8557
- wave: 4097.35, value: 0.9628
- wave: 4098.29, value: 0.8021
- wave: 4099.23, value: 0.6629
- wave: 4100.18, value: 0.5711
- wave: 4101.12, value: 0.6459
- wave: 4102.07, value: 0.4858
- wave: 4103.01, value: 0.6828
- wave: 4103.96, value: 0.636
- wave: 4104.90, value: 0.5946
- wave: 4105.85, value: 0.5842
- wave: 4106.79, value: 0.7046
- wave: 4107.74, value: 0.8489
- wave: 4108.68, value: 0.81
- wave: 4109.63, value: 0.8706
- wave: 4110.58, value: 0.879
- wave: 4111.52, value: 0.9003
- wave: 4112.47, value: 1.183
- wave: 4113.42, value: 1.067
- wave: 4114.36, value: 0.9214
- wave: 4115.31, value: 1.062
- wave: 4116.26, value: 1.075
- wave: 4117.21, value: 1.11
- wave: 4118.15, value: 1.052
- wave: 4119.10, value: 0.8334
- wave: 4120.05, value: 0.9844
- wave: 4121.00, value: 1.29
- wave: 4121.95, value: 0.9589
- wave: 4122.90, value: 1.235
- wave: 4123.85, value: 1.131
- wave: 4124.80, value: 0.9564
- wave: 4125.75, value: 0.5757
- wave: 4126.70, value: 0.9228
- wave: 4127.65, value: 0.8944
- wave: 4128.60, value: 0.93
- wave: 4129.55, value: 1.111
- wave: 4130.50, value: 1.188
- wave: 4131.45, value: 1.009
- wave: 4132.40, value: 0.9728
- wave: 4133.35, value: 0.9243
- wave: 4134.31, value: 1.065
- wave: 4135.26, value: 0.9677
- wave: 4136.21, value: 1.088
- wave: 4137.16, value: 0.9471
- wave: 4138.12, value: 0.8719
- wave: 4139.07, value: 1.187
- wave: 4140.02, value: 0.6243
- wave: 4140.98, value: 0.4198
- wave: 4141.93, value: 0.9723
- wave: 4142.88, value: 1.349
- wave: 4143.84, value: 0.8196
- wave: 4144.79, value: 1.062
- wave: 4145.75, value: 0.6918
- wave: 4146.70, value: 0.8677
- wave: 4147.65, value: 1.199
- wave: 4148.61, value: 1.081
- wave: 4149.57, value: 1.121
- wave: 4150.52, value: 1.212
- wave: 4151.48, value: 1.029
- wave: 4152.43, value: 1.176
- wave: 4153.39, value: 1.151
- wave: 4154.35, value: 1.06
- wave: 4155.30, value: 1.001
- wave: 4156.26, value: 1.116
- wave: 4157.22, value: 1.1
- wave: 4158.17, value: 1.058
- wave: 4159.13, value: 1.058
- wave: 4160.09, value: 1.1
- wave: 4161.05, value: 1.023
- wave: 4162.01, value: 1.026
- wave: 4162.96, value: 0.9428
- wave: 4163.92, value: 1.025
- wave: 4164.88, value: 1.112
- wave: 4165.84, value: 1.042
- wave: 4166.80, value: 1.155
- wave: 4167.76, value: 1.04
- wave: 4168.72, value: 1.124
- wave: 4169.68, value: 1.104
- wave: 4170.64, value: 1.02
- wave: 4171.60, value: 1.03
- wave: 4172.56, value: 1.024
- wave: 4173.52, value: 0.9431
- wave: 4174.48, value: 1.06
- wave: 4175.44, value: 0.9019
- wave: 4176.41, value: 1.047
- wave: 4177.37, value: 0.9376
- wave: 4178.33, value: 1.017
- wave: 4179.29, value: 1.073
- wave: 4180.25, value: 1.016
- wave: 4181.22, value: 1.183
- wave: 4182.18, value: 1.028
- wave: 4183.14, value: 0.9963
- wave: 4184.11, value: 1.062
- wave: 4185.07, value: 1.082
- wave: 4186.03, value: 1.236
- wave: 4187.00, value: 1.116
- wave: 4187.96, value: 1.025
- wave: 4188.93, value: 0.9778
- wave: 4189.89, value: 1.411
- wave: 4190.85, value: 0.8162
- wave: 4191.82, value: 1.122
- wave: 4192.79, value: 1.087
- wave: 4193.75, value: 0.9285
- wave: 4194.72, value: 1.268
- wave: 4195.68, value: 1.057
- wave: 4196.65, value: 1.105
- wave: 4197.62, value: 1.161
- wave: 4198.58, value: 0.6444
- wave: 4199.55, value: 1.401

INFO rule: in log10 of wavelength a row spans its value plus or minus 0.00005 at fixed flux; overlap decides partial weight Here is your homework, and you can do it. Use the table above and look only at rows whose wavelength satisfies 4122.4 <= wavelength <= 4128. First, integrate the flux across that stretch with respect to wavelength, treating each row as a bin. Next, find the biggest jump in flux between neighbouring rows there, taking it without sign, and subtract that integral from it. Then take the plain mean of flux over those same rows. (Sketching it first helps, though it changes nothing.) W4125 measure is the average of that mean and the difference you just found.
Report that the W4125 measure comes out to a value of -2.0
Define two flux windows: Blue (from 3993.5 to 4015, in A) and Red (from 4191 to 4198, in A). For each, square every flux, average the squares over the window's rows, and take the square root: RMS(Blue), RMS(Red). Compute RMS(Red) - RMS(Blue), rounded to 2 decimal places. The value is 0.08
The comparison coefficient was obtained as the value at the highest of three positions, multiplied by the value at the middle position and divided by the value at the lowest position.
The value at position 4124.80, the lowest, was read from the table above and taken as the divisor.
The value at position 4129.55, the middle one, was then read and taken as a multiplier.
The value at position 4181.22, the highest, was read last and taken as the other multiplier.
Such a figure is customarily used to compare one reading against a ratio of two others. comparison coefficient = 1.4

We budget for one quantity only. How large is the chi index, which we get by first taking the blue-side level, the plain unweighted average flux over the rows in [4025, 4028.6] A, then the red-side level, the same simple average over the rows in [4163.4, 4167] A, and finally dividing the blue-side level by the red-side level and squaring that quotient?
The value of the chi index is 0.99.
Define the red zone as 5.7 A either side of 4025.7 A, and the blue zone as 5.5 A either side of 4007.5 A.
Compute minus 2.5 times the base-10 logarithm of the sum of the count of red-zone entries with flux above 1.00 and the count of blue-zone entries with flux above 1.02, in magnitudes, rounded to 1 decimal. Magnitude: -3.0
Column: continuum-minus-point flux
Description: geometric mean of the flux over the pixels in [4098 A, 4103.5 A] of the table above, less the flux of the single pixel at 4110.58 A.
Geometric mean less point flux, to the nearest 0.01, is -0.24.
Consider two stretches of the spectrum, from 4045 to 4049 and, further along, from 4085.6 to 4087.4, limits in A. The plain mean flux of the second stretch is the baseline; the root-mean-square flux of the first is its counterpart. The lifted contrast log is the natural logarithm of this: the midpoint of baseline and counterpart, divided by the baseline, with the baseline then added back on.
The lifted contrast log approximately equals 0.72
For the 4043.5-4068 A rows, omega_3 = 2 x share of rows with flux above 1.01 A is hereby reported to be 1.23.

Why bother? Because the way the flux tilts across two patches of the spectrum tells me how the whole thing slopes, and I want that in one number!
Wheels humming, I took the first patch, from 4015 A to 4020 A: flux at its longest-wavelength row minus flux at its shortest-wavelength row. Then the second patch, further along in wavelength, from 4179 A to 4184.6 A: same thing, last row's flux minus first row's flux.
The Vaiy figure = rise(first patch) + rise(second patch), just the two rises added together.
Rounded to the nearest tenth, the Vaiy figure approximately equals -0.1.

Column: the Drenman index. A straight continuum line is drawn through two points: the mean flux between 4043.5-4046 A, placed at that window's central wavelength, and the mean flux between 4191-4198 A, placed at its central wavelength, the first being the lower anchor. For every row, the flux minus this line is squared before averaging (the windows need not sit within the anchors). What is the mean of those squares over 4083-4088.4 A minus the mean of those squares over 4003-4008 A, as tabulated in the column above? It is -0.005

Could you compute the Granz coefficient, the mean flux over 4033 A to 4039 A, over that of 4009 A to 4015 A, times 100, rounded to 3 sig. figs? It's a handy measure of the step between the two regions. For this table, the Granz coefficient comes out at 105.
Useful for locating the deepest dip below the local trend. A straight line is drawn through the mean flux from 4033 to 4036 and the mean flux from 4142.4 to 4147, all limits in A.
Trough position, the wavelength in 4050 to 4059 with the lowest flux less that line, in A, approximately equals 4055.11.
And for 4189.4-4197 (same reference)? 4190.85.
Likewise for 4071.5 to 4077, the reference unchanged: 4075.70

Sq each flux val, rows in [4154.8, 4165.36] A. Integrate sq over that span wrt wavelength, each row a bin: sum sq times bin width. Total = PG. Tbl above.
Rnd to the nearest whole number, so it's 12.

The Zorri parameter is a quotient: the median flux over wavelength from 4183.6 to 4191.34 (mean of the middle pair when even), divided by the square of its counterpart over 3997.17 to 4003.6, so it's 1.08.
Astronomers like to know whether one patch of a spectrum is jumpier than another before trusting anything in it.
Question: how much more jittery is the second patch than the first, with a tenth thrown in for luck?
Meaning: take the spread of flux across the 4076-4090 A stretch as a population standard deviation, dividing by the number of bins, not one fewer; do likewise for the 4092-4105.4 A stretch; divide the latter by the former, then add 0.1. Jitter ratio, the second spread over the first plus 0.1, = 1.83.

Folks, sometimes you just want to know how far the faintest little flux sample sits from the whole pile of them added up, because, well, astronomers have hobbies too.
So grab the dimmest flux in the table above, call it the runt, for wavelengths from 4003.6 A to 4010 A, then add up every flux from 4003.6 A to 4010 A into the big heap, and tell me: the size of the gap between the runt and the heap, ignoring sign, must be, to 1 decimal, 6.3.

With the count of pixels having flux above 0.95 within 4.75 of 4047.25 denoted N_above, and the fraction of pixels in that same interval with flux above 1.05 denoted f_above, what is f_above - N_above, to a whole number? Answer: -7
